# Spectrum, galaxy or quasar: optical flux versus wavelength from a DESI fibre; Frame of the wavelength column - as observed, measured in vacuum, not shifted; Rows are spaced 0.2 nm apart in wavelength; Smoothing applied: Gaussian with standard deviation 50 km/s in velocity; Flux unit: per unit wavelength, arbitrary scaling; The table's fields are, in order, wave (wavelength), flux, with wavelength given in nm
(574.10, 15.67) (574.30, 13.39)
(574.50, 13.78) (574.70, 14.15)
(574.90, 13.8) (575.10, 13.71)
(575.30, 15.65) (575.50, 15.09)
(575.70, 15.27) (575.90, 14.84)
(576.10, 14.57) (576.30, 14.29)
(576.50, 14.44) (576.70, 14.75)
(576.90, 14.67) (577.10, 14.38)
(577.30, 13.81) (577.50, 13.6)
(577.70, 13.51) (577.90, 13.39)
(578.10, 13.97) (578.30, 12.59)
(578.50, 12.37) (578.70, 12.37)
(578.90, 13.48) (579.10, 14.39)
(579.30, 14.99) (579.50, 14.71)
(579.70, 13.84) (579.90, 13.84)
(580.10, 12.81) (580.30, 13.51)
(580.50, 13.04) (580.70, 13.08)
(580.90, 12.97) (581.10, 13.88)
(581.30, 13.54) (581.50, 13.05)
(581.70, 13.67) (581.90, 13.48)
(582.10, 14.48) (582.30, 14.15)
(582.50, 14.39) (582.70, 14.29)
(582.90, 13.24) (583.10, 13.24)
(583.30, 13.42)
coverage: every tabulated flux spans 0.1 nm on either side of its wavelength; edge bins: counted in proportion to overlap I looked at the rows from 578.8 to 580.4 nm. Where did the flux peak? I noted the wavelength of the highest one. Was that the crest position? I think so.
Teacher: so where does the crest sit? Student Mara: 579.30 nm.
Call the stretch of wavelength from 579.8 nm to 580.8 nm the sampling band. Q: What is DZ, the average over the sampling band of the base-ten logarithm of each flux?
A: 1.122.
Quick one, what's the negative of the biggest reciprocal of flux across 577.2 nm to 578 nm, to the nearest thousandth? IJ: -0.075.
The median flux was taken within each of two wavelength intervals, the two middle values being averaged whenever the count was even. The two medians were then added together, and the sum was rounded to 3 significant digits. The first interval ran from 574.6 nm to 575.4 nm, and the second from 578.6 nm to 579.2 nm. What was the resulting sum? 27.5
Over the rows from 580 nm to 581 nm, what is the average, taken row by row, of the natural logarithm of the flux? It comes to 2.57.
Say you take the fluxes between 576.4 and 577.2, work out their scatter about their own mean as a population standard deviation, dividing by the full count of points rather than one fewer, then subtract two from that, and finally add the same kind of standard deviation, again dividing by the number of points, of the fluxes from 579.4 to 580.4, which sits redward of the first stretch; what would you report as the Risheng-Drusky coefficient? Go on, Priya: -1.2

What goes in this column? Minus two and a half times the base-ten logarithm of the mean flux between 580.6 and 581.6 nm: -2.81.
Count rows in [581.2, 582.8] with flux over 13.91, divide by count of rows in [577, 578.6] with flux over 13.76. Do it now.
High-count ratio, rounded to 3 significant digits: 1.33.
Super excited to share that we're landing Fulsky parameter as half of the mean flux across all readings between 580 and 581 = 6.54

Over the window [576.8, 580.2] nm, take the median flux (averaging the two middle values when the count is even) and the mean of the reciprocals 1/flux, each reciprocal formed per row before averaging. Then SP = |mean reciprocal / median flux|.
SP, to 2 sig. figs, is 0.0053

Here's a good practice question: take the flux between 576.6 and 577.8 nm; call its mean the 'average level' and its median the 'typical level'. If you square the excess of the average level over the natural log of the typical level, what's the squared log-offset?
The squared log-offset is 132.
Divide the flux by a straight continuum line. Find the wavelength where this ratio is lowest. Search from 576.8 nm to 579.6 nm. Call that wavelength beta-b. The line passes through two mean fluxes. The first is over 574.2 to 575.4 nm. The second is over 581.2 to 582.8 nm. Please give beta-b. 578.50 nm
